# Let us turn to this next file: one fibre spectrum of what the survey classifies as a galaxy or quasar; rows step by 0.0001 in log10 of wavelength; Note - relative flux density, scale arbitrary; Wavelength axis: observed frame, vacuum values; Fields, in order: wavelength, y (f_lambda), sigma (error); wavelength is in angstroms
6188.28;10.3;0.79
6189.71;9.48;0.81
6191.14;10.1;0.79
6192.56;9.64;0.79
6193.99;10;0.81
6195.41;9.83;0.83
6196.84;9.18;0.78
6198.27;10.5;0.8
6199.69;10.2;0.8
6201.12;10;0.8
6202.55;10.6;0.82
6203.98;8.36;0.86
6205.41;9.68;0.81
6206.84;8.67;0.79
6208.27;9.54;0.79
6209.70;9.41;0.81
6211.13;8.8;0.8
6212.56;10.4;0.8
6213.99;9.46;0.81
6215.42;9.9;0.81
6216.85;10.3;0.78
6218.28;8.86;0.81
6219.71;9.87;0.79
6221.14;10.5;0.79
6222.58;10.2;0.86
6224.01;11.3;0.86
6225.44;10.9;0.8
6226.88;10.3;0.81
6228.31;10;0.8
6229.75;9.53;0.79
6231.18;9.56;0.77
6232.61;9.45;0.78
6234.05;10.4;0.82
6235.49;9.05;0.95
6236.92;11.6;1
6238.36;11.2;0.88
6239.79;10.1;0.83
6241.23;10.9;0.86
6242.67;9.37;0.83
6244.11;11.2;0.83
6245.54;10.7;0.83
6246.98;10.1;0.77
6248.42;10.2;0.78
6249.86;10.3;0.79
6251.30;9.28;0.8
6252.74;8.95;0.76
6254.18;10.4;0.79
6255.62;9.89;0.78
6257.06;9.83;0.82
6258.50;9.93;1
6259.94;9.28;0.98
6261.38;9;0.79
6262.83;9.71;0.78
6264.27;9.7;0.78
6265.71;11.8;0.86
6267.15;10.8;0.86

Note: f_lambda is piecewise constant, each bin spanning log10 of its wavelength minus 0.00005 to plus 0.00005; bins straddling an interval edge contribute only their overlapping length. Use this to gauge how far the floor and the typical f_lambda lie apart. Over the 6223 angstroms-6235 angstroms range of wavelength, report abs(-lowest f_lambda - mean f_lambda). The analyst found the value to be 19.6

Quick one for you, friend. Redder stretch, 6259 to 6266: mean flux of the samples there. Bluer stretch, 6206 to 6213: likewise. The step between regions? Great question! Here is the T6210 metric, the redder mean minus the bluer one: 0.5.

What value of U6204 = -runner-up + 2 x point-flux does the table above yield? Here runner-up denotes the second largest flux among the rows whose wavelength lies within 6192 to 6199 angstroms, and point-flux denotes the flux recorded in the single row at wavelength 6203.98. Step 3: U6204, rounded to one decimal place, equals 6.7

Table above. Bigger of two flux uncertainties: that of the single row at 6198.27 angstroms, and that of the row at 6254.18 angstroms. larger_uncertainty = 0.80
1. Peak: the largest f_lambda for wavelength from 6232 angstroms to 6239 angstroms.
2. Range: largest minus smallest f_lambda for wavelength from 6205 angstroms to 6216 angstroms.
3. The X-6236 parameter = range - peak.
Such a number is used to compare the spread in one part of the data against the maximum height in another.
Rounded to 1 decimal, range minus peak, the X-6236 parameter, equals -9.9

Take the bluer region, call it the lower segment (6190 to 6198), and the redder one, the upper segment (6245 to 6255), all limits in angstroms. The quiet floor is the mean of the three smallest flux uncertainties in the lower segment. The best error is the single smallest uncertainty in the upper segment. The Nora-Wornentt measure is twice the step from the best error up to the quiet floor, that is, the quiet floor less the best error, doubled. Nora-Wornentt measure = 0.053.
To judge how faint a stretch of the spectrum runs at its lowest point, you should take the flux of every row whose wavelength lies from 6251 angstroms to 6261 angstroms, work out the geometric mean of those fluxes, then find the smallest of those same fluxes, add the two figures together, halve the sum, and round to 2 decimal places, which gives 9.30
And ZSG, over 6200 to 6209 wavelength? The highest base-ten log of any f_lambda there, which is 1.03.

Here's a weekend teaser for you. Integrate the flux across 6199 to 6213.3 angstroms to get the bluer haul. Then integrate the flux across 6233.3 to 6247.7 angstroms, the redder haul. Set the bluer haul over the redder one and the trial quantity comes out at 0.91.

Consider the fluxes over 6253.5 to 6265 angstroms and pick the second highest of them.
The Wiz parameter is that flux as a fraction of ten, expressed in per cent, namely 99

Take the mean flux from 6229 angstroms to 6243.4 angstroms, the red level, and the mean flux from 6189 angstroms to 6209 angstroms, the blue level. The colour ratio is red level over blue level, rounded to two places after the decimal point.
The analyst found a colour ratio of 1.04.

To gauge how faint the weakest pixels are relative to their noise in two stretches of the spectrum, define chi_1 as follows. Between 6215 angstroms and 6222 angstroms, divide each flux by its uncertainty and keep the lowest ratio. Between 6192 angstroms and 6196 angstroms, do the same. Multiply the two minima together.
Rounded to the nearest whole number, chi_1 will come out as 130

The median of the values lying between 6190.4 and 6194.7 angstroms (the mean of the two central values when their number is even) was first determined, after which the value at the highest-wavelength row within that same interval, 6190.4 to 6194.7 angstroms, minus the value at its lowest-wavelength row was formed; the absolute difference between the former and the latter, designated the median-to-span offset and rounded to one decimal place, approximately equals 10.1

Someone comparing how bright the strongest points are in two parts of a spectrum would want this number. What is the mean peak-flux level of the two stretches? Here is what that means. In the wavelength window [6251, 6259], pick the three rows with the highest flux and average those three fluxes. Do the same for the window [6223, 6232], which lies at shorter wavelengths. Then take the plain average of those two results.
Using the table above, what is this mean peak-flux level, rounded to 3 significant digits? 10.5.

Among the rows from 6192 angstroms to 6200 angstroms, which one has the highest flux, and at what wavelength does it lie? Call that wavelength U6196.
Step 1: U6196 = 6198.27 angstroms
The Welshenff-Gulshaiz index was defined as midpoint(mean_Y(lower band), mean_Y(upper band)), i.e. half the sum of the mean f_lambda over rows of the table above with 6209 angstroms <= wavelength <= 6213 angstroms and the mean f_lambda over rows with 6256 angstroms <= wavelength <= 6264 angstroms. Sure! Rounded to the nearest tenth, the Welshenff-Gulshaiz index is 9.5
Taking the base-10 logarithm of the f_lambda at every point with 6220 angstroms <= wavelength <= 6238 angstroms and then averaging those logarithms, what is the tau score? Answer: 1.009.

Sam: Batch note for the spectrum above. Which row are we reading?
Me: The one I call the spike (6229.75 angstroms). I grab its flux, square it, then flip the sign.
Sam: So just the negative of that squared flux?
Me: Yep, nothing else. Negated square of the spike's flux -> -91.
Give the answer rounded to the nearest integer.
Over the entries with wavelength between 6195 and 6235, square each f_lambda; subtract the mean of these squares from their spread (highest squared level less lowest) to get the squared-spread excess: -40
